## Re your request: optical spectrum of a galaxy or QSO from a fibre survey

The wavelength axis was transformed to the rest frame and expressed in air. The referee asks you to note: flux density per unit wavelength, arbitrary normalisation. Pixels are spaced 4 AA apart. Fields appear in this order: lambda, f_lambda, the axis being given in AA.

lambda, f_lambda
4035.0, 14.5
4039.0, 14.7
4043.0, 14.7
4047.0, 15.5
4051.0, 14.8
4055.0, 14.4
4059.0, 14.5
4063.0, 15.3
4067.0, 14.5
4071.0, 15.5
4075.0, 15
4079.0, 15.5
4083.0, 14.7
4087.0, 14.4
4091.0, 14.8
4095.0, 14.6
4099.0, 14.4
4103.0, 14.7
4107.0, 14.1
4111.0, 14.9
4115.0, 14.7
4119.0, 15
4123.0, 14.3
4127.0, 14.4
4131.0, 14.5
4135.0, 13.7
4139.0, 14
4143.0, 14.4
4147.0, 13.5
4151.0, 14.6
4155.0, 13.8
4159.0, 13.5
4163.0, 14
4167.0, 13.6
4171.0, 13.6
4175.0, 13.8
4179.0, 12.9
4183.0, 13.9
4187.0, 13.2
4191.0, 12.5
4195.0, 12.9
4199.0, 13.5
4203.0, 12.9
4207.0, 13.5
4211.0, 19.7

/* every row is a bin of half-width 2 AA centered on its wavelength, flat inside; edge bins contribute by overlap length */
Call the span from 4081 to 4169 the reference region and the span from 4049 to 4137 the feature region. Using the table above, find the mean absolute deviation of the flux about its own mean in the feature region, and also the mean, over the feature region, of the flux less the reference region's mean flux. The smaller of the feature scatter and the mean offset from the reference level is 0.32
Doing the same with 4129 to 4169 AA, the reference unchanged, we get -0.34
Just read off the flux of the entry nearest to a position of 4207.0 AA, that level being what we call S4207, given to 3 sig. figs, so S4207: 13.5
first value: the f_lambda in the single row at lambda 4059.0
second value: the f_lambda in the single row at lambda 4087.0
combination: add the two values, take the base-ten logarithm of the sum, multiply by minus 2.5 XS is -3.65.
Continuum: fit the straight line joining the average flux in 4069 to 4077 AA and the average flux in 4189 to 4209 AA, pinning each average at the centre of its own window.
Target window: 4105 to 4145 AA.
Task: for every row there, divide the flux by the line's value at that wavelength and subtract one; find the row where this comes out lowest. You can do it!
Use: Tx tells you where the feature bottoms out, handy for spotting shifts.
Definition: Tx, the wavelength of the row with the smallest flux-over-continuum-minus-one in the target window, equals 4107.0 AA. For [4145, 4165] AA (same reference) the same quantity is 4147.0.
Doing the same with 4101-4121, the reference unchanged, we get 4107.0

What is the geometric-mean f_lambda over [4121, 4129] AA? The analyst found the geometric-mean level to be 14.3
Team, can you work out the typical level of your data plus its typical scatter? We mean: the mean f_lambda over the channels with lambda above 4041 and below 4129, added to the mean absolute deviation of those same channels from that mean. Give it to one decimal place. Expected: 15.1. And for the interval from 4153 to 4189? 13.8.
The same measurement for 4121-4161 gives 14.4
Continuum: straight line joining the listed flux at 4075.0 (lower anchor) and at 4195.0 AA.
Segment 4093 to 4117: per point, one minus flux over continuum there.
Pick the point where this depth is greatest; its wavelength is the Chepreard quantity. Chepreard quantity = 4107.0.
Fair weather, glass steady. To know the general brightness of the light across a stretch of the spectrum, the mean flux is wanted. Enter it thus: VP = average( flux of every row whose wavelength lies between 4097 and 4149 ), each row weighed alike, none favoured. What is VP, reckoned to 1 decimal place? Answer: 14.4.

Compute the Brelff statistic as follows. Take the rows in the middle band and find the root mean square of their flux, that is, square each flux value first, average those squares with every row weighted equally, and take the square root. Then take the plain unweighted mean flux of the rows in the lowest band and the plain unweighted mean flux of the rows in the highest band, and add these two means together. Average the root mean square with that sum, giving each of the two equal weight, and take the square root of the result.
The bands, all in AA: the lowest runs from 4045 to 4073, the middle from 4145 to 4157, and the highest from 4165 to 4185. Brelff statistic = 4.608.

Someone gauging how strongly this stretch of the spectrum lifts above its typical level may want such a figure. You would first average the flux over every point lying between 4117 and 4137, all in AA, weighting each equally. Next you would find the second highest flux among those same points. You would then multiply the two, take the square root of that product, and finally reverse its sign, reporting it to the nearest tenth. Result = -14.4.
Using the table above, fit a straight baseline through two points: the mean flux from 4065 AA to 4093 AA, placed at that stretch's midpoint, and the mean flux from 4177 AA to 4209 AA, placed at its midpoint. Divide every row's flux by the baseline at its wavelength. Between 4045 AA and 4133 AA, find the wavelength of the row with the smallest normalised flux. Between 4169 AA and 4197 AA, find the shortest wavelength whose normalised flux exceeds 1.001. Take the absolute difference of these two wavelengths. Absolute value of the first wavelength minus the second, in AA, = 116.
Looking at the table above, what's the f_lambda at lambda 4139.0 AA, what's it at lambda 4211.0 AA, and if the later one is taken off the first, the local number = -5.70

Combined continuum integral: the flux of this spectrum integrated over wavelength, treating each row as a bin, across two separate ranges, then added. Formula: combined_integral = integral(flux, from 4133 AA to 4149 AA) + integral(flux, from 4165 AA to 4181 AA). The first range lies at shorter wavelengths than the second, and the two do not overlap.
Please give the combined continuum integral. 438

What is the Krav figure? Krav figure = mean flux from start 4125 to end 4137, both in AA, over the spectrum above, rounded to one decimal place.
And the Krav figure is 14.2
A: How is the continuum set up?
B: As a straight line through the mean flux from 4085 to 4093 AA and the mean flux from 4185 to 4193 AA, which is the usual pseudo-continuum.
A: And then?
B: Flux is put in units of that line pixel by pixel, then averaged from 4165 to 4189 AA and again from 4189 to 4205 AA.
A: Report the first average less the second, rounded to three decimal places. 0.015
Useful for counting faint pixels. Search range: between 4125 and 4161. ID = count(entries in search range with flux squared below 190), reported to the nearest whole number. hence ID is 3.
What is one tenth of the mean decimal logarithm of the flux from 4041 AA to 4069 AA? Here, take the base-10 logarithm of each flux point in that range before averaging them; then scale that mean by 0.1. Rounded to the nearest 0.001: 0.117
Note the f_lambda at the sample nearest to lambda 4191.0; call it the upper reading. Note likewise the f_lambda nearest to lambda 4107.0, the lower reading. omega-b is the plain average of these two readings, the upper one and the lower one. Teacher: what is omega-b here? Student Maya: 13.30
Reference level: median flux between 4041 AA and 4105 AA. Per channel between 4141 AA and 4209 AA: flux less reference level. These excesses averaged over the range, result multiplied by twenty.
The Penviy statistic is -23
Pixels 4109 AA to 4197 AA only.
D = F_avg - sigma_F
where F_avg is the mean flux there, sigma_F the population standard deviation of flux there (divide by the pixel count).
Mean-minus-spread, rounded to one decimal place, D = 13.2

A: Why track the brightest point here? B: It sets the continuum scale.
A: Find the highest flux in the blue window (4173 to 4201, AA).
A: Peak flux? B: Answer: 13.9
